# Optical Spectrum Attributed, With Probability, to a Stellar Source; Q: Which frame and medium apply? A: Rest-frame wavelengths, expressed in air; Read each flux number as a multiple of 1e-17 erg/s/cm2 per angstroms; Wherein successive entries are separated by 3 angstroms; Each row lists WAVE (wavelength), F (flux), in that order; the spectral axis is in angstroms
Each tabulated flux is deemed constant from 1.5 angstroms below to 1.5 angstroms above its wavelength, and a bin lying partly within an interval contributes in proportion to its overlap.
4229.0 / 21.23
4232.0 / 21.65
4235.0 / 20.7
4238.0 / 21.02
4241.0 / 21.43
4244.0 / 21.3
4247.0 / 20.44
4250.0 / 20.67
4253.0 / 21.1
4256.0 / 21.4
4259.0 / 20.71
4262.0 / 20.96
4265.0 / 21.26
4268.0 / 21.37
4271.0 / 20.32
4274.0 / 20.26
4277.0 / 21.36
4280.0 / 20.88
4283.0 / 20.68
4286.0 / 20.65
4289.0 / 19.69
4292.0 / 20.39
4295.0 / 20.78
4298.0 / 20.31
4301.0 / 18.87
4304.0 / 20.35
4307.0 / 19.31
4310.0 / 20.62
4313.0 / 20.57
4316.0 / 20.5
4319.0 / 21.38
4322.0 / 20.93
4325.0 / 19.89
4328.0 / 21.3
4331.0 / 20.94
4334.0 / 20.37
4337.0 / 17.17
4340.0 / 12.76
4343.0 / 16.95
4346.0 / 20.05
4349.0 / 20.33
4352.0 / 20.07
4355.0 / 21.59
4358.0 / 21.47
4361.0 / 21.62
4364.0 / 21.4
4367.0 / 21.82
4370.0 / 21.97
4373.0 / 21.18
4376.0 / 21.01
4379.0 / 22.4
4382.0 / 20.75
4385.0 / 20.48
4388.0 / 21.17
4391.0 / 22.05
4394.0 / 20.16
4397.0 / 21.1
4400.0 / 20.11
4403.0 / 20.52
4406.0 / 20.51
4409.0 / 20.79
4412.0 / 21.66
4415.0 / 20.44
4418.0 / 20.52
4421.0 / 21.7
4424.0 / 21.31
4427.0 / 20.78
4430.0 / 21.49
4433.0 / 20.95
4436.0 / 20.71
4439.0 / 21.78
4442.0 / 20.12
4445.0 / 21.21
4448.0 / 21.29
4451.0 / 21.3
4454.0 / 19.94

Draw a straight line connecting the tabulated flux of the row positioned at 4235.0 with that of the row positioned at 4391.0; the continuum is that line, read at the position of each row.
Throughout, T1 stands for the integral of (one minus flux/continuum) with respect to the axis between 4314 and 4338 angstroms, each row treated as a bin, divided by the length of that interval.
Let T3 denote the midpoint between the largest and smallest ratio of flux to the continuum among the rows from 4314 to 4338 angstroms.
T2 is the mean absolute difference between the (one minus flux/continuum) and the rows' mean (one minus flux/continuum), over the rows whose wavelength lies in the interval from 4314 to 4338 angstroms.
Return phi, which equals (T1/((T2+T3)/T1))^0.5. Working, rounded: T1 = 0.051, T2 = 0.042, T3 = 0.90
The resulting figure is 0.053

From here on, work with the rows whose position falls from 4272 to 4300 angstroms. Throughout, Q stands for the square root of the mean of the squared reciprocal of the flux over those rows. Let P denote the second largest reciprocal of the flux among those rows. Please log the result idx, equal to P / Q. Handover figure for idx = 1.01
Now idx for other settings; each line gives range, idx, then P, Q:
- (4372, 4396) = 1.03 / 0.0488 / 0.0474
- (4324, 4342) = 1.04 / 0.0582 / 0.0562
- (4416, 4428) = 1.01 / 0.0481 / 0.0475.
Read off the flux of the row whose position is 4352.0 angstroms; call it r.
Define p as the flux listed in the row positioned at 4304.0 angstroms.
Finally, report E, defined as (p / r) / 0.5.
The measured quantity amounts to 2.03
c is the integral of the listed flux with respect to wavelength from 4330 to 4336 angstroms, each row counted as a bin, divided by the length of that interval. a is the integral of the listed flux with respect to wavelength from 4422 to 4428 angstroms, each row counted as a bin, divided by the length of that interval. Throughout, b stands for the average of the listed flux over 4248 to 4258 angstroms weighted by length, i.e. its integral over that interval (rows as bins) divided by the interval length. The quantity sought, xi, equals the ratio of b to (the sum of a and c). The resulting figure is 0.507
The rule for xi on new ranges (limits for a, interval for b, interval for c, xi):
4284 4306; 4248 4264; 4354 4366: 0.503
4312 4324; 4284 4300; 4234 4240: 0.487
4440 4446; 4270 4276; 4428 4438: 0.488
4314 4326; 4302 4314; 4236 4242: 0.481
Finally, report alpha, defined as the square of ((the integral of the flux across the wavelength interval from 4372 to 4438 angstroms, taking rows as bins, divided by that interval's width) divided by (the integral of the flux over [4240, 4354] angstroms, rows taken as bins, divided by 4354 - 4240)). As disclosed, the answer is 1.08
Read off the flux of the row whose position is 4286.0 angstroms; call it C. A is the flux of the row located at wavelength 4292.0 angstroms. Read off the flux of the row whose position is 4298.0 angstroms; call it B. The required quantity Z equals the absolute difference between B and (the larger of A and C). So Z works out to 0.34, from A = 20.39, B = 20.31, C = 20.65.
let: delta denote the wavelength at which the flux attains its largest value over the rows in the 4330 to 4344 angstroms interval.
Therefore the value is 4331.0 angstroms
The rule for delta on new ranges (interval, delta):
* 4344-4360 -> 4355.0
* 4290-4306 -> 4295.0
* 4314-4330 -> 4319.0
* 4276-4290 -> 4277.0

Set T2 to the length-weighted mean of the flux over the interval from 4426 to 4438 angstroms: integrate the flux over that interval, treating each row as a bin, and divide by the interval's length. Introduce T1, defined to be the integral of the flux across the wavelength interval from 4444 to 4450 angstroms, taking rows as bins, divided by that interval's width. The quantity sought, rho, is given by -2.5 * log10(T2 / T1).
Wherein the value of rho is 0.01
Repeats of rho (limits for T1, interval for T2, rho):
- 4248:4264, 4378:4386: -0.01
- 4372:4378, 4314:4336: 0.03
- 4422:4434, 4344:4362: 0.02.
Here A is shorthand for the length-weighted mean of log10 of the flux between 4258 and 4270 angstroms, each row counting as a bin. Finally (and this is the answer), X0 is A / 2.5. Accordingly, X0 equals 0.529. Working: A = 1.323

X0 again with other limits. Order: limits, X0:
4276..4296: 0.526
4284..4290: 0.523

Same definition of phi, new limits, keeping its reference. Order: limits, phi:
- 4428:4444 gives 0.065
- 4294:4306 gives 0.060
